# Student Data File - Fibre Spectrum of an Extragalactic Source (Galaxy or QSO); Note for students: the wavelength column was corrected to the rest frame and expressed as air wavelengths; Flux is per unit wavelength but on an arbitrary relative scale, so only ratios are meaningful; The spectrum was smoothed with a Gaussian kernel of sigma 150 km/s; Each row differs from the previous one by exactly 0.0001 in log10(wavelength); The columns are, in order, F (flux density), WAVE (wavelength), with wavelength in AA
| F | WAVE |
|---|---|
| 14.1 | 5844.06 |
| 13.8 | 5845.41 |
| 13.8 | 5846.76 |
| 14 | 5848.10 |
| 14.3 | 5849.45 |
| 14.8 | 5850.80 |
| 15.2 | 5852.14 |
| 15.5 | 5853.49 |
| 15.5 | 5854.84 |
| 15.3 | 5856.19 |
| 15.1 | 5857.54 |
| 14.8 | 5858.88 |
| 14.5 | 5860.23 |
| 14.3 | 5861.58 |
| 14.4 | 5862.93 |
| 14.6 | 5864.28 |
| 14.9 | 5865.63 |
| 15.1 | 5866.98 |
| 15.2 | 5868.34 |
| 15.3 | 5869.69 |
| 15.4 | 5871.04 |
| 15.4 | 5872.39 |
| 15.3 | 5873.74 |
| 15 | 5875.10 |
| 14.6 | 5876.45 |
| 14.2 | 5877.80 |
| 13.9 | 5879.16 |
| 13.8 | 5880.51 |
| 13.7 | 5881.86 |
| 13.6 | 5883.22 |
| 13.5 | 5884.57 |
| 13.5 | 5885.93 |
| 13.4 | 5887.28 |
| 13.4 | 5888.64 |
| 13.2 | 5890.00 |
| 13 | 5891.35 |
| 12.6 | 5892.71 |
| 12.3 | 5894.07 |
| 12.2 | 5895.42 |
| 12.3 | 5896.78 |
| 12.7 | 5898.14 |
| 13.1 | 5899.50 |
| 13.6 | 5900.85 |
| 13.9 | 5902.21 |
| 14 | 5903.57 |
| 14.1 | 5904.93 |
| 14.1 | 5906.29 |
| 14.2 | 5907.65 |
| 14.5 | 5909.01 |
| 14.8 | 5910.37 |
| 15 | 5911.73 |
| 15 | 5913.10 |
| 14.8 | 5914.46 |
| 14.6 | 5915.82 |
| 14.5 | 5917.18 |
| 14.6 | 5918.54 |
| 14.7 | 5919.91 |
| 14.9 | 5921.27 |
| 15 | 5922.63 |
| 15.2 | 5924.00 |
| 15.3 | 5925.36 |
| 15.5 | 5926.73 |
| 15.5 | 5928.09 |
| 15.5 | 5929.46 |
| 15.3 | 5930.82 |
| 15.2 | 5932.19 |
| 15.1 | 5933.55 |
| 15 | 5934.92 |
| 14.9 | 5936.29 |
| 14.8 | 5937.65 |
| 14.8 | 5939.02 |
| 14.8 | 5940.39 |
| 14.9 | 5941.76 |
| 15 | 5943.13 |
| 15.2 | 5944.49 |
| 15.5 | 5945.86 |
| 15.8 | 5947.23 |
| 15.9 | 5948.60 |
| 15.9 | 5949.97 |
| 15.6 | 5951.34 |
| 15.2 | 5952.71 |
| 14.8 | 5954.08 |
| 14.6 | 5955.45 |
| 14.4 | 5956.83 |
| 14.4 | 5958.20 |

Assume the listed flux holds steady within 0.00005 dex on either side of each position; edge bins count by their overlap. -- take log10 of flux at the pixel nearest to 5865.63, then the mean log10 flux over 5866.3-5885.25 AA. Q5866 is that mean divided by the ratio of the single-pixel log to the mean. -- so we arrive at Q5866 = 1.15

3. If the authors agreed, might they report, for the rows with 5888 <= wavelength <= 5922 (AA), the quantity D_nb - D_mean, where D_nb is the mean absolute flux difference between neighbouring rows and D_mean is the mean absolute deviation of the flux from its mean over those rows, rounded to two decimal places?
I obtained -0.60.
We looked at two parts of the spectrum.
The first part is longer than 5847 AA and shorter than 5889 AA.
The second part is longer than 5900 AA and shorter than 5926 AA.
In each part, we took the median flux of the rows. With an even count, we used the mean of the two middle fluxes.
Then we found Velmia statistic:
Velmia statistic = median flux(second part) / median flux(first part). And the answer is 1.00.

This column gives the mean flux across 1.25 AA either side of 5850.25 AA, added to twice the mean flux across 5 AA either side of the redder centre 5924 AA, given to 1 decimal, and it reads 44.9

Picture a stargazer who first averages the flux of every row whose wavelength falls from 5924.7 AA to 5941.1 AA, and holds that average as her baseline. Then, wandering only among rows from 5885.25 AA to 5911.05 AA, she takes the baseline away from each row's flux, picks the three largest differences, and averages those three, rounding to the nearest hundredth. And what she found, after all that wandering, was -0.64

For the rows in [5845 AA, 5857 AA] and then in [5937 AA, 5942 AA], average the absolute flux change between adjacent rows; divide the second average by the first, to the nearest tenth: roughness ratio 0.1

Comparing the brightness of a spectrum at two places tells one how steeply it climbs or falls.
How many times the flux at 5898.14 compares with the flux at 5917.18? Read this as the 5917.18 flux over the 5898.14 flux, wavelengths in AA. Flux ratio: 1.14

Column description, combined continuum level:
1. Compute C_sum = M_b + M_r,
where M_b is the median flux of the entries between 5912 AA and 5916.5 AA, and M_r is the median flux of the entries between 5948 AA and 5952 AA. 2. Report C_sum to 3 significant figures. 30.7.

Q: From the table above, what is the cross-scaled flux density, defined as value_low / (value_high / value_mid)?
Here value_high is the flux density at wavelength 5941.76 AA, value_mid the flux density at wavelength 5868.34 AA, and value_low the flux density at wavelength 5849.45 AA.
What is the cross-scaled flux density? 14.6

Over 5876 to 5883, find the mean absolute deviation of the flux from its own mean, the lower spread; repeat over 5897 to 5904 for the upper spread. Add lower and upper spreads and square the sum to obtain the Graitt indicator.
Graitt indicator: 0.5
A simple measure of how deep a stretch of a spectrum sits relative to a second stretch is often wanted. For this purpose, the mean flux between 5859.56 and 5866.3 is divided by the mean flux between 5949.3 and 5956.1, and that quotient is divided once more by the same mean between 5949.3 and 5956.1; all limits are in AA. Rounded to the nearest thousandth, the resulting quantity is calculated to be 0.063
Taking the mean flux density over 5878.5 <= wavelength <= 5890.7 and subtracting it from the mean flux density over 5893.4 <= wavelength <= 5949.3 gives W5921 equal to 1.03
